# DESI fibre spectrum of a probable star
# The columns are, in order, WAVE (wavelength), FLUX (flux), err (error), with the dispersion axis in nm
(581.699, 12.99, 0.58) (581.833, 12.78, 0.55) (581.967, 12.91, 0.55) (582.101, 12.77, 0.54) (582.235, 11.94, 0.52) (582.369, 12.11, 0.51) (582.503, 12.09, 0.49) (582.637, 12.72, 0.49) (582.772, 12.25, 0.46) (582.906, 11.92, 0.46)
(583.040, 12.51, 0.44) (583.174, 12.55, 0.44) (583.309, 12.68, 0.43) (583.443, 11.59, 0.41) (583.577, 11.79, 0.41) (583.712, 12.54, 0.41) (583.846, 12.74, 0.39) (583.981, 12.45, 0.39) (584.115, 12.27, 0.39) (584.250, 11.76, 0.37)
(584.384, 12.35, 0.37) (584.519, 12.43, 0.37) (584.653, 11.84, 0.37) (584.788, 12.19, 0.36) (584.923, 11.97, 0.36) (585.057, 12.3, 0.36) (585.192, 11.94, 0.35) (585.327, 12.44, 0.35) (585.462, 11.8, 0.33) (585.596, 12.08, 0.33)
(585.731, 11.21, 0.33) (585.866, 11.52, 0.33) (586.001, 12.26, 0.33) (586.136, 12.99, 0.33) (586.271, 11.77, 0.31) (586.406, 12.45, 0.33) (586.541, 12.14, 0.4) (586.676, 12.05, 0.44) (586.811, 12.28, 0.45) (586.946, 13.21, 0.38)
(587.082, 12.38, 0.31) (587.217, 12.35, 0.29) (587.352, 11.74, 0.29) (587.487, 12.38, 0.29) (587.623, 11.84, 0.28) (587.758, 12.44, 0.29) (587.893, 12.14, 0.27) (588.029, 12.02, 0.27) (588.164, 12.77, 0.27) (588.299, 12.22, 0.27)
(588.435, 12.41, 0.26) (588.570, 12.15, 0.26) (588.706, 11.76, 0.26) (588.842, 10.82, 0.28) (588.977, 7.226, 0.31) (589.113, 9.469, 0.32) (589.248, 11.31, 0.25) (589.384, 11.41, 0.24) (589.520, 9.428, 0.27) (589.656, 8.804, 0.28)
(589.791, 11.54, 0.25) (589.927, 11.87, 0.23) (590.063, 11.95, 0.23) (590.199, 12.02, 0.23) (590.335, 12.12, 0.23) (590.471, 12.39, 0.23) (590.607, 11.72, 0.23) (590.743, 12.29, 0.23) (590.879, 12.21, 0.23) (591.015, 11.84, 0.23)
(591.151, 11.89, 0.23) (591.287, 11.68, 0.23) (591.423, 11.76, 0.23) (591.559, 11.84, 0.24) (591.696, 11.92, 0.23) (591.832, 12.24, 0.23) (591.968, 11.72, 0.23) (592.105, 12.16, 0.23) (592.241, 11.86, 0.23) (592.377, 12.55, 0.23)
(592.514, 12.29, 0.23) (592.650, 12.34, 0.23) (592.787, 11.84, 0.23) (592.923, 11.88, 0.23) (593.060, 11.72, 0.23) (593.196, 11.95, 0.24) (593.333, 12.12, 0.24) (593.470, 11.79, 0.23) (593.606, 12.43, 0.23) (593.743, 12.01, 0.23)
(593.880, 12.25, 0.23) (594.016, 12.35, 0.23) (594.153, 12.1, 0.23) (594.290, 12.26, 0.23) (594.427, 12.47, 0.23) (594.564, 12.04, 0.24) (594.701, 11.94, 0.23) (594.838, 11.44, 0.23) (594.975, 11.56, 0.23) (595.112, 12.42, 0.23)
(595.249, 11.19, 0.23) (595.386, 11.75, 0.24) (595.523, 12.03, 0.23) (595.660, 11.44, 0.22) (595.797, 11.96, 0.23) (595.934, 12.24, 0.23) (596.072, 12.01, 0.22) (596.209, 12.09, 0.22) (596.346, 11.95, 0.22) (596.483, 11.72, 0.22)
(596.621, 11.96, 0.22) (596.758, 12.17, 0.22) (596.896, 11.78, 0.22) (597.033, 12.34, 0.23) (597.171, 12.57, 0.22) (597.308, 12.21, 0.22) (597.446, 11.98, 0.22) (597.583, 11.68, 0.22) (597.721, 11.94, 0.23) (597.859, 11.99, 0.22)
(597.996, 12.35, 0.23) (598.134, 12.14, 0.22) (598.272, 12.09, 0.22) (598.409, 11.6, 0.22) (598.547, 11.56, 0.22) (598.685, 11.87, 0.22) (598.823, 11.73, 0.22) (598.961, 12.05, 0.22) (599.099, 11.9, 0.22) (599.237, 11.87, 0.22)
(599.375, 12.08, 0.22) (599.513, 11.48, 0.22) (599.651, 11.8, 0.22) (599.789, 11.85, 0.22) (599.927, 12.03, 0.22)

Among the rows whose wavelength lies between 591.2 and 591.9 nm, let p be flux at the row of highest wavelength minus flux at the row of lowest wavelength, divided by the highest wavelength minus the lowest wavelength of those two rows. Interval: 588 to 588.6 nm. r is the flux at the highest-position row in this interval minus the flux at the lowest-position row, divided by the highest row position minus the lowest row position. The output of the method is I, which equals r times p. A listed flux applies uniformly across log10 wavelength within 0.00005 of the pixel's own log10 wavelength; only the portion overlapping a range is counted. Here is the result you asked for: 0.2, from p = 1.0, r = 0.2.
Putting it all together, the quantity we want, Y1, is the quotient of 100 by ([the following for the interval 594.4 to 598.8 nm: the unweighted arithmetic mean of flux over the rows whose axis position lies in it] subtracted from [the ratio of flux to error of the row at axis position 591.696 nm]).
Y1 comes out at 2.5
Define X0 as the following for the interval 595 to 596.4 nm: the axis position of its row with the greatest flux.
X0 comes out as 595.112 nm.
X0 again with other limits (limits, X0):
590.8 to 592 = 591.832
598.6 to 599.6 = 599.375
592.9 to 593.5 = 593.333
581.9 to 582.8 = 581.967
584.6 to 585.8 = 585.327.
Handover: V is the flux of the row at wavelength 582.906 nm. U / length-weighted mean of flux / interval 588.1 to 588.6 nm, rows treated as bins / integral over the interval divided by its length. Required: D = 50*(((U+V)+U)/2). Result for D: 919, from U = 12.4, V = 11.92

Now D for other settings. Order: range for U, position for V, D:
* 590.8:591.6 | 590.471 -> 904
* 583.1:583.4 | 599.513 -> 913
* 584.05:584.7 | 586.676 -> 908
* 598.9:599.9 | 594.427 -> 905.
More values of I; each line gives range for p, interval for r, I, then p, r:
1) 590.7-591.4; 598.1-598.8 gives 0.5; -1.1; -0.5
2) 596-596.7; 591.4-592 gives 0.0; -0.1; -0.1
